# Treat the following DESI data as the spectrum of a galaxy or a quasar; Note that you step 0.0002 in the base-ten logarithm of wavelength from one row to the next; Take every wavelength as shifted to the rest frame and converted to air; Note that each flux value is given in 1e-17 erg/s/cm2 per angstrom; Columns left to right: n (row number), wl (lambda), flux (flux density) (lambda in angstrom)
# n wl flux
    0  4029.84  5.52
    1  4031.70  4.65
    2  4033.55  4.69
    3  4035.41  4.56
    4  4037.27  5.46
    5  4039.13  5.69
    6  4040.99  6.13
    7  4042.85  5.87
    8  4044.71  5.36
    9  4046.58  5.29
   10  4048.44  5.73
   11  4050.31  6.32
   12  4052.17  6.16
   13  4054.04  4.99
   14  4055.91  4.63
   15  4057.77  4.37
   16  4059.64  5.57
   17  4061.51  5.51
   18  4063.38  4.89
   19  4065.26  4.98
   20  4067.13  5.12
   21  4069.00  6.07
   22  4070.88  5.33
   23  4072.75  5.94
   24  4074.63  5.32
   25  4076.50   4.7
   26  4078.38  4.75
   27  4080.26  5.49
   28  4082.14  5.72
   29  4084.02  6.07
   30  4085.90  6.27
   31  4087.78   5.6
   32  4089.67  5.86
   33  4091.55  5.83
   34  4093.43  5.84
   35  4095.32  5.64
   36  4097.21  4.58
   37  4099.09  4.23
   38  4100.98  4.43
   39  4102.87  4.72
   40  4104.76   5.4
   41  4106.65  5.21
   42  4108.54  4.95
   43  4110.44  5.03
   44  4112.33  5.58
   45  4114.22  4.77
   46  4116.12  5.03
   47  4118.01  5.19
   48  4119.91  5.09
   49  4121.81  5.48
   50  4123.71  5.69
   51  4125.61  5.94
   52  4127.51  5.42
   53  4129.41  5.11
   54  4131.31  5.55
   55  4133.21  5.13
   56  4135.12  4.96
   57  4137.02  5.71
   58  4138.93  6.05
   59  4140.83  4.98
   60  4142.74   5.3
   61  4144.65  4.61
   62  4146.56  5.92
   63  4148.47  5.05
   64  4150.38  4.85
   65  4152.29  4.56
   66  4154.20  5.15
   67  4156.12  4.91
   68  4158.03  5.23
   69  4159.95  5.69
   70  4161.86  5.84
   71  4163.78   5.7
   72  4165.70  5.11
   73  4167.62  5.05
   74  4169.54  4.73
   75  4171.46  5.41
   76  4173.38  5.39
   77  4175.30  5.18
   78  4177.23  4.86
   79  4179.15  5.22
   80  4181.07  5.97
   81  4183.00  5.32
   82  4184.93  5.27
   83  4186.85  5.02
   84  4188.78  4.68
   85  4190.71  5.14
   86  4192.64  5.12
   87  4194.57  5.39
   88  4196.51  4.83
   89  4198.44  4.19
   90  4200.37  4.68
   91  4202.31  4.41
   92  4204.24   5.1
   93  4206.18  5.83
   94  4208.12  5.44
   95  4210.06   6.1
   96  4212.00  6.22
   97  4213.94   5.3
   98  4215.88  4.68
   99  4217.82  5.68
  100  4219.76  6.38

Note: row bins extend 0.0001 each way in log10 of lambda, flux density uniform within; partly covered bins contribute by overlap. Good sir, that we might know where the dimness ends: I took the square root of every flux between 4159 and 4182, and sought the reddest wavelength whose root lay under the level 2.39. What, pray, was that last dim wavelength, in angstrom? 4179.15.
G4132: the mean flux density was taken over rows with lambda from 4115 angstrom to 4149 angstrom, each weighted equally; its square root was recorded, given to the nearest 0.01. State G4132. 2.31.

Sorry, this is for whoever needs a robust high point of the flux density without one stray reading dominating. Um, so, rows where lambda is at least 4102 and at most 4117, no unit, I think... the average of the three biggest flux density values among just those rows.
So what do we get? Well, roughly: 5.4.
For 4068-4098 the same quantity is 6.1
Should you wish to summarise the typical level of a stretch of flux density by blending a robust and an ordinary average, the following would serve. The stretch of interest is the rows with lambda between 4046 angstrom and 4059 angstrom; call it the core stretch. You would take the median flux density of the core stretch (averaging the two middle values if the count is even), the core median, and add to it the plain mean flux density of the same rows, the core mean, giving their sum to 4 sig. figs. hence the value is 10.65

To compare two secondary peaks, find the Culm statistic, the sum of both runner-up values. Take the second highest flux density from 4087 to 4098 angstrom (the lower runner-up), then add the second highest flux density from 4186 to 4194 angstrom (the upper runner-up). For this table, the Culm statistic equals 11.0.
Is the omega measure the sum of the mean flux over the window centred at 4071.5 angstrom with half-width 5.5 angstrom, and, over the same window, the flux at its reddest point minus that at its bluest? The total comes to 5.0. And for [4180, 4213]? 5.5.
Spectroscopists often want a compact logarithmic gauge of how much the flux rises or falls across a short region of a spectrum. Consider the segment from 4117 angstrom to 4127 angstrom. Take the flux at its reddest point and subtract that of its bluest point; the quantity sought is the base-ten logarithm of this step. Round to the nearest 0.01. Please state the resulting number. -0.12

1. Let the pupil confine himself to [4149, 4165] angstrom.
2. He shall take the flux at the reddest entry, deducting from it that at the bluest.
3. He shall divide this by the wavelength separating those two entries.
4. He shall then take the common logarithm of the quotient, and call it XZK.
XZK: -1.20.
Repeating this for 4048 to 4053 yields -0.94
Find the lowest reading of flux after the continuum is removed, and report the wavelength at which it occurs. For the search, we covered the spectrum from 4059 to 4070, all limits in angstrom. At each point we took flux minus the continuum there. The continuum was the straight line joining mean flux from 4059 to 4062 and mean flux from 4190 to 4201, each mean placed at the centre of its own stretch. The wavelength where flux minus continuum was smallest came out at 4063.38 angstrom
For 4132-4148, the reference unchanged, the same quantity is 4144.65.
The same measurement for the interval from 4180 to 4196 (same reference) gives 4188.78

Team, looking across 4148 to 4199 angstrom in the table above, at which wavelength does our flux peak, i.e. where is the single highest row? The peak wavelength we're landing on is 4181.07 angstrom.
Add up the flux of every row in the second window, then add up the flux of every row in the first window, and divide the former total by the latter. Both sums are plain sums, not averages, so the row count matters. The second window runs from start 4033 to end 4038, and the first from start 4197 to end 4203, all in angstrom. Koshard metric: 1.11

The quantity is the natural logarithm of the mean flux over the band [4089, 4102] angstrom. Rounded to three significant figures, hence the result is 1.65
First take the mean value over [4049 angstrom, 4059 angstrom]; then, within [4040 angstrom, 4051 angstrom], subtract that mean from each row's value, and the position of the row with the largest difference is 4050.31 angstrom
